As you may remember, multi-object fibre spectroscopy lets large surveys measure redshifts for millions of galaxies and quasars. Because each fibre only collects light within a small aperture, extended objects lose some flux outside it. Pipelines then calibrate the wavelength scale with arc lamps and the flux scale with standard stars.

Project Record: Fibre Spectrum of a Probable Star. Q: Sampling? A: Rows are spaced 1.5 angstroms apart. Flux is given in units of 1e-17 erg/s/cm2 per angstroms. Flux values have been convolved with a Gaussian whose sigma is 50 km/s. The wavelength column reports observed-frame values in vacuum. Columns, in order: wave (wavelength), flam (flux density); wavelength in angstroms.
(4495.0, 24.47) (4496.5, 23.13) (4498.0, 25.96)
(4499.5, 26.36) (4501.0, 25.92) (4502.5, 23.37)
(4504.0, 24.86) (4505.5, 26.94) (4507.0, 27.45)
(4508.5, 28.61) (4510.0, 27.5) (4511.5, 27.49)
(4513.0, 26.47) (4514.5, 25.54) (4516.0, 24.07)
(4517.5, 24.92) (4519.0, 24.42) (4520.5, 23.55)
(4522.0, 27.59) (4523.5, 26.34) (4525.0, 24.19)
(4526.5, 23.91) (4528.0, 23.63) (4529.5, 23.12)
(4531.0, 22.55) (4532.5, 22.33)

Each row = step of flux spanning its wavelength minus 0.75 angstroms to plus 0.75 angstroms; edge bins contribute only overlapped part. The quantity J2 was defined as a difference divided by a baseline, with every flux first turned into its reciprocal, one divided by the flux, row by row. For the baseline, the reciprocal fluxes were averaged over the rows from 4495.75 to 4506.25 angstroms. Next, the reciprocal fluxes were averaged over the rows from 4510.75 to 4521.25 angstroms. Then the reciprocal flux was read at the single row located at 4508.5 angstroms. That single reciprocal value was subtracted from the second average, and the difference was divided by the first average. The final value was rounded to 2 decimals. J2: 0.12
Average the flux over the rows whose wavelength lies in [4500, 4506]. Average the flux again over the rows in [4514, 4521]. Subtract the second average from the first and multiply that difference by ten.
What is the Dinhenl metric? 8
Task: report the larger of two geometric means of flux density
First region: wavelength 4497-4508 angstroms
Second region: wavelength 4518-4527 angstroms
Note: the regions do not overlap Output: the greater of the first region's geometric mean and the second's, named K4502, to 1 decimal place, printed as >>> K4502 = 25.8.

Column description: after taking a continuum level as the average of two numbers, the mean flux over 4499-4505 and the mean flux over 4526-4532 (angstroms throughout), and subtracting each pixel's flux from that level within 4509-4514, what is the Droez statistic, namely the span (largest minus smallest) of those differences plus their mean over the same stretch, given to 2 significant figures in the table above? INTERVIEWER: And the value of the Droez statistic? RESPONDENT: -1.9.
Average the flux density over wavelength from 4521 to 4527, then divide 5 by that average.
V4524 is 0.196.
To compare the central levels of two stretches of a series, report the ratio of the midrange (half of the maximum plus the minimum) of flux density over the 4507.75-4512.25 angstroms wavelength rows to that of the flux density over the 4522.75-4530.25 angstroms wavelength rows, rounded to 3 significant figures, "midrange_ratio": 1.13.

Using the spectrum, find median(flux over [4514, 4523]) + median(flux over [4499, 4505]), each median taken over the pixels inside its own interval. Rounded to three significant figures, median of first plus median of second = 50.1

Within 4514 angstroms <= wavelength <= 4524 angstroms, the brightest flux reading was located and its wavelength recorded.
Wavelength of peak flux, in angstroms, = 4522.0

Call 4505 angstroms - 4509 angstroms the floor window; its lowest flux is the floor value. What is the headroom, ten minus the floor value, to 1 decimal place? -16.9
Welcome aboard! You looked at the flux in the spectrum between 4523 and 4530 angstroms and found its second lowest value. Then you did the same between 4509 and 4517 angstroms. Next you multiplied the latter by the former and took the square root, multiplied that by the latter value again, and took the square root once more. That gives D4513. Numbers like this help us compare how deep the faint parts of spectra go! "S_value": 25.0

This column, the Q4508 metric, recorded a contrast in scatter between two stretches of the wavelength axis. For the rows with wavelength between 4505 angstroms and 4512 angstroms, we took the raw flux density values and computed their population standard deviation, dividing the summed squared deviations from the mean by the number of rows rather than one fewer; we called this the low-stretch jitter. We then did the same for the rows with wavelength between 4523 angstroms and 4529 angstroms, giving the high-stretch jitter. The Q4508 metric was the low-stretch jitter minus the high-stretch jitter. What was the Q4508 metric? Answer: -0.5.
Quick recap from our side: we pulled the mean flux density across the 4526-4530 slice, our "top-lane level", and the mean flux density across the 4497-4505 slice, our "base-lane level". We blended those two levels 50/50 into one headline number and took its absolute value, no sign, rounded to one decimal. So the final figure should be 24.4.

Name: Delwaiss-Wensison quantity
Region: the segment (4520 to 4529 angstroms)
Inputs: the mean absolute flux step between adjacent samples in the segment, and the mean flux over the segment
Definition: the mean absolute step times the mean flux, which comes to 40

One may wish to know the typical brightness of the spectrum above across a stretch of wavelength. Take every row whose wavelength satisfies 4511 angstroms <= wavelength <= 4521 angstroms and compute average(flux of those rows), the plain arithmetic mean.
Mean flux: 25.2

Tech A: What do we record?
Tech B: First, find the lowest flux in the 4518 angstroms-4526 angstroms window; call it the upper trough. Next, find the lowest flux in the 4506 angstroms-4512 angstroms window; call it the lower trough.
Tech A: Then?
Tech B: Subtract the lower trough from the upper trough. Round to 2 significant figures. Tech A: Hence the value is -3.9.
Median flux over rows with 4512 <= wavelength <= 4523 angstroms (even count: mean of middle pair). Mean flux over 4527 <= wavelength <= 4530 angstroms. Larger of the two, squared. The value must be 621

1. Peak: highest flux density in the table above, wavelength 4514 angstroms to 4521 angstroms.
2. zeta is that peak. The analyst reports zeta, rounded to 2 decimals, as 25.54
